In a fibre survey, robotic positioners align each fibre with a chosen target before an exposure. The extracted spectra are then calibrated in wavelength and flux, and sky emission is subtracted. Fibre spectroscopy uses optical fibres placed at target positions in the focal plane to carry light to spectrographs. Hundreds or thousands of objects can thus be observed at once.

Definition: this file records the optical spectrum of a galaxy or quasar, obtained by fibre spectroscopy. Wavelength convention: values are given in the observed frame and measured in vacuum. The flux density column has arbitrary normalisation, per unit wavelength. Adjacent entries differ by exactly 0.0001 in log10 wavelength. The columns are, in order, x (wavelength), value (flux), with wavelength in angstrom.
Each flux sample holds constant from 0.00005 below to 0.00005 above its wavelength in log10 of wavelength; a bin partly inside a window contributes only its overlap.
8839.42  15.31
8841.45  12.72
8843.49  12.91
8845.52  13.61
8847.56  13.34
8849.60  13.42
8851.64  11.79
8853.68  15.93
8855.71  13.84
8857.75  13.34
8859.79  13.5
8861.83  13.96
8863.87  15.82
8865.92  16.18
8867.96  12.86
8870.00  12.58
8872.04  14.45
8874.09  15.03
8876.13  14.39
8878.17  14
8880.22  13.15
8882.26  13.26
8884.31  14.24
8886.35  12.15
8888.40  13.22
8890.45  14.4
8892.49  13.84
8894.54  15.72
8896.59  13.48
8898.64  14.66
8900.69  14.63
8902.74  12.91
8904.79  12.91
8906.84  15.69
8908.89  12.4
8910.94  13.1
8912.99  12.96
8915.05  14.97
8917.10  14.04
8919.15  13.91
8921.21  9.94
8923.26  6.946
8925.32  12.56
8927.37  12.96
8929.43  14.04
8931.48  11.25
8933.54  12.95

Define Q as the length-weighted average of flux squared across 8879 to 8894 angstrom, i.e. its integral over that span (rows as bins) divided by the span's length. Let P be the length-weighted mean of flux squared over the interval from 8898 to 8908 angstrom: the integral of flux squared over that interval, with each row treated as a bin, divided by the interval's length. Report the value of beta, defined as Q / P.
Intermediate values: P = 201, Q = 184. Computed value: 0.92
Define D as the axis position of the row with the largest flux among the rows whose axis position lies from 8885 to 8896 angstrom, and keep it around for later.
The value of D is 8894.54 angstrom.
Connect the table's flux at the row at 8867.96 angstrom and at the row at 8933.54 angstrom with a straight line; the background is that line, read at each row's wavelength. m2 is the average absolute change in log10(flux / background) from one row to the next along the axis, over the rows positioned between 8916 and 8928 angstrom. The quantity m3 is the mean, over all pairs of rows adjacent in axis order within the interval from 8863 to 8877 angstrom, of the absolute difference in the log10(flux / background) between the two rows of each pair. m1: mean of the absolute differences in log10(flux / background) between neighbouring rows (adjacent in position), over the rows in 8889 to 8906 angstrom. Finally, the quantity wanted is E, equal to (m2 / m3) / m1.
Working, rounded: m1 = 0.0330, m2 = 0.115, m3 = 0.036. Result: 97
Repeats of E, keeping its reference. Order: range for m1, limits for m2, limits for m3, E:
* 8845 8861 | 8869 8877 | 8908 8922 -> 18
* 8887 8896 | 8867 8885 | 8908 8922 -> 14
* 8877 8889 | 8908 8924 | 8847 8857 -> 29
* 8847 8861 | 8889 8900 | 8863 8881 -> 30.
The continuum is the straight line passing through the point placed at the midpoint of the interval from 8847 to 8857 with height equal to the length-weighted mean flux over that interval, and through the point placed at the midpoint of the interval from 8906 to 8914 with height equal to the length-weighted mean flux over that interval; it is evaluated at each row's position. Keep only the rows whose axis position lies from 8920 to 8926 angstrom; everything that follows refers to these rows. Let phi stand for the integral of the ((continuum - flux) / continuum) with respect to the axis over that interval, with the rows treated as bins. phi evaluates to 1.6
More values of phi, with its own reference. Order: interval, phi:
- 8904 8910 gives -0.1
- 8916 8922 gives 0.3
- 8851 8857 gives -0.1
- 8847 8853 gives 0.3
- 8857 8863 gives 0.0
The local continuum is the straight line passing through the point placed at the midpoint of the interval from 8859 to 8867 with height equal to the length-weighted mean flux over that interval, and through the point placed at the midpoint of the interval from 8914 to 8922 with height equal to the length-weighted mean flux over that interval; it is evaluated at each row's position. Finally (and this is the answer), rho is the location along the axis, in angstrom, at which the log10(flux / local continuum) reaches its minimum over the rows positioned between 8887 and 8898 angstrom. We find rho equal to 8888.40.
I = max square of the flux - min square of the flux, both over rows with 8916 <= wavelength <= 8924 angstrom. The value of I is 149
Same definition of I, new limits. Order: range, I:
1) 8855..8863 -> 17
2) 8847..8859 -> 115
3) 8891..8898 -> 65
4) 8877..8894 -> 60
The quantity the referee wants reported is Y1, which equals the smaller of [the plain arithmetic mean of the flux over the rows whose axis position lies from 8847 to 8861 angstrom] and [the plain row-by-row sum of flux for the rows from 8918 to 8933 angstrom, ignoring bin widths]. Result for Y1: 13.6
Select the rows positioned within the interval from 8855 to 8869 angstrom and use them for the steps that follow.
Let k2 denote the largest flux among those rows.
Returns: 16.18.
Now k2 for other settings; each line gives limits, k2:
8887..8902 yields 15.72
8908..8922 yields 14.97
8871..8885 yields 15.03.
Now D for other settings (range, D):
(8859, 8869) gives 8865.92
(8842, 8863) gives 8853.68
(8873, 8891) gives 8874.09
